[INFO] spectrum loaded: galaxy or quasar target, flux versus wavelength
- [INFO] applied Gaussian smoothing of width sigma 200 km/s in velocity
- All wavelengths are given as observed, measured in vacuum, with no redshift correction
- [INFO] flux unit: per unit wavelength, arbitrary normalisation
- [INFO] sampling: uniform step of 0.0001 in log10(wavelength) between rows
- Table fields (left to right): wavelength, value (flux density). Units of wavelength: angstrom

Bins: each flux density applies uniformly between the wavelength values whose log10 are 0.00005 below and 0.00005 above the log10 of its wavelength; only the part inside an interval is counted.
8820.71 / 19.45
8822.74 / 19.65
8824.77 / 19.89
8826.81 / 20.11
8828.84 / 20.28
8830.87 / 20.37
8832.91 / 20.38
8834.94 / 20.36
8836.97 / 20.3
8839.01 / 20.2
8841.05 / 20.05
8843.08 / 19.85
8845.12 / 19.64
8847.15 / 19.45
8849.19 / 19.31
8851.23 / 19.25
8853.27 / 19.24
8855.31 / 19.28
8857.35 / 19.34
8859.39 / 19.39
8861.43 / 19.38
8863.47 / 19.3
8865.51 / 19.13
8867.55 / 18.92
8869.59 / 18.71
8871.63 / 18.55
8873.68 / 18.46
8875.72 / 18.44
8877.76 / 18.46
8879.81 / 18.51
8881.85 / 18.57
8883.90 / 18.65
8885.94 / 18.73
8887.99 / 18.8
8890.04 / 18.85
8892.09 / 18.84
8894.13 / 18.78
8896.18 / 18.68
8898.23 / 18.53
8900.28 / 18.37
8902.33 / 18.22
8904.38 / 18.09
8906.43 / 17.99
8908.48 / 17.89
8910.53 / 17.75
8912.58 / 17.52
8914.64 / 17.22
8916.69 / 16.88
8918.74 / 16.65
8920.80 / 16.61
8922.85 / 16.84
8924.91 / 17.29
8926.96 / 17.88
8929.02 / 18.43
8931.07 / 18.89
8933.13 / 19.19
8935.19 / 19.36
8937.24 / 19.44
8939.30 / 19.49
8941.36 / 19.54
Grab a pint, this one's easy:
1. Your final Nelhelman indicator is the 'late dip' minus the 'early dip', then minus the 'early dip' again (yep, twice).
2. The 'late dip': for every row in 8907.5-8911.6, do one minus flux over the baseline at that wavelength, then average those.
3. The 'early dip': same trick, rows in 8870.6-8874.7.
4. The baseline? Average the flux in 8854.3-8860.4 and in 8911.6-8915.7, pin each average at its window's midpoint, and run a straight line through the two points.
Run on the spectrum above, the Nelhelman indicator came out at -0.049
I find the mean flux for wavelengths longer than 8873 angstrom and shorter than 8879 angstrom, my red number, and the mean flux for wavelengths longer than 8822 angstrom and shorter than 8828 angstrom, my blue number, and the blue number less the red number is 1.4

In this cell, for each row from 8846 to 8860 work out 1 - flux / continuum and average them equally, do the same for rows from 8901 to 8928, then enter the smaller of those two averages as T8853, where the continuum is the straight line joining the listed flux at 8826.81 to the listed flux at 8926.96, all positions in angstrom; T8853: 0.010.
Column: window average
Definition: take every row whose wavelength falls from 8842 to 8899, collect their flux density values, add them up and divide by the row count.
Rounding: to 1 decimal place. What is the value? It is 19.0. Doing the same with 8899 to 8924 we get 17.5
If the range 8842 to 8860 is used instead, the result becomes 19.4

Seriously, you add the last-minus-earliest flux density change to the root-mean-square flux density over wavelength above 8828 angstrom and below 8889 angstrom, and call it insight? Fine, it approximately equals 17.8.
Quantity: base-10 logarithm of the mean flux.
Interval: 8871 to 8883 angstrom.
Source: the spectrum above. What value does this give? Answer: 1.27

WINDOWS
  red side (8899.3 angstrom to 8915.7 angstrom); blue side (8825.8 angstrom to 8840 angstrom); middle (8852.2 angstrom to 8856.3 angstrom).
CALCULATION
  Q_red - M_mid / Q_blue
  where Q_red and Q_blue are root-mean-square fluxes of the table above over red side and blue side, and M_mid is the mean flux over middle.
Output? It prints 16.9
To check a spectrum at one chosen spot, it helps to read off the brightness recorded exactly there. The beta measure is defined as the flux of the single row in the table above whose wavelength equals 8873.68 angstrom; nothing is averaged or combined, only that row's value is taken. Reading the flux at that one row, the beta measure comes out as 18.46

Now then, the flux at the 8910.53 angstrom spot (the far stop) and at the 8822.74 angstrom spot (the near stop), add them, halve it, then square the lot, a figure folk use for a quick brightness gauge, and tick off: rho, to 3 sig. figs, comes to 350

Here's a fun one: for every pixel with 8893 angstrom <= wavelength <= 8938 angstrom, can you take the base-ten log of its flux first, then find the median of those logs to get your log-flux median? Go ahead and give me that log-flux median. 1.256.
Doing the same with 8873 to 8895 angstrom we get 1.271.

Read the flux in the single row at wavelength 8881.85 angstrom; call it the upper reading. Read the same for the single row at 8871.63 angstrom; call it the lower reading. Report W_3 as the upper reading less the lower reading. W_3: 0.02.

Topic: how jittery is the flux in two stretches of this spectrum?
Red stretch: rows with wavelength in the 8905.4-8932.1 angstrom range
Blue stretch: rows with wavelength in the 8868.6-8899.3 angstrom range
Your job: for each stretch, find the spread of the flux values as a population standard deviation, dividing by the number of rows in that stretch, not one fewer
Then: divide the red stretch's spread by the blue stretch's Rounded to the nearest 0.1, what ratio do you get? 4.8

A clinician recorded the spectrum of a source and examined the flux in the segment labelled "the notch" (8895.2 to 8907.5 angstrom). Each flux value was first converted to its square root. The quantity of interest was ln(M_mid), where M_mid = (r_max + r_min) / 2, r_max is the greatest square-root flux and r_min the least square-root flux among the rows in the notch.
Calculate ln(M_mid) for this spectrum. 1.45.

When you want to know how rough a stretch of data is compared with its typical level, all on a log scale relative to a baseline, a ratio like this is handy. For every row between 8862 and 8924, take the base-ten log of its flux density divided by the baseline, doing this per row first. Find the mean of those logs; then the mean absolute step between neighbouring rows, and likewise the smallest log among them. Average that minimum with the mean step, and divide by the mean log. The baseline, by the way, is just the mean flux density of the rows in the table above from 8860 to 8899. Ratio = 2.0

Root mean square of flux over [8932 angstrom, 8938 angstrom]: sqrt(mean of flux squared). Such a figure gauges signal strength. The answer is 19.3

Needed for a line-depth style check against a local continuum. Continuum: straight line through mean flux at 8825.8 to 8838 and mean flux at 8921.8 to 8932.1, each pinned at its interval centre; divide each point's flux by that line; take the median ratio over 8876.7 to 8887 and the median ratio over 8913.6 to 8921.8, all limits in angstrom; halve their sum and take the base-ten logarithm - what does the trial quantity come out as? -0.022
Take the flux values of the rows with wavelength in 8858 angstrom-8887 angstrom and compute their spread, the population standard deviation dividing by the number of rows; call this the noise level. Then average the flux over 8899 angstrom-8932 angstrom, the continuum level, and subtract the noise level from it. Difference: 17.3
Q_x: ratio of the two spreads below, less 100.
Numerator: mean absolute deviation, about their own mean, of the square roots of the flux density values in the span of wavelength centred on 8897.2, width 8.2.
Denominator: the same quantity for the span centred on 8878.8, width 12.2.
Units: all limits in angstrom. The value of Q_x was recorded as -97.8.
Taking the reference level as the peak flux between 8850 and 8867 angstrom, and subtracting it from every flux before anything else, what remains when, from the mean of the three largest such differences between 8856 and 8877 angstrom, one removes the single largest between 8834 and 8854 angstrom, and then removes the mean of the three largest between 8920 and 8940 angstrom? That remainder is -1.0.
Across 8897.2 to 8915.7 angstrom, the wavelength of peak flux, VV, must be 8898.23 angstrom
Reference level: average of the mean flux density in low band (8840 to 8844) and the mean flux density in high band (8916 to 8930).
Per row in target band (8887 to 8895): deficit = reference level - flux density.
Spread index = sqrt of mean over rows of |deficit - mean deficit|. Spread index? 0.17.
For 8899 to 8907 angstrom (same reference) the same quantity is 0.36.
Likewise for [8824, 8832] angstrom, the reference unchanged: 0.40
